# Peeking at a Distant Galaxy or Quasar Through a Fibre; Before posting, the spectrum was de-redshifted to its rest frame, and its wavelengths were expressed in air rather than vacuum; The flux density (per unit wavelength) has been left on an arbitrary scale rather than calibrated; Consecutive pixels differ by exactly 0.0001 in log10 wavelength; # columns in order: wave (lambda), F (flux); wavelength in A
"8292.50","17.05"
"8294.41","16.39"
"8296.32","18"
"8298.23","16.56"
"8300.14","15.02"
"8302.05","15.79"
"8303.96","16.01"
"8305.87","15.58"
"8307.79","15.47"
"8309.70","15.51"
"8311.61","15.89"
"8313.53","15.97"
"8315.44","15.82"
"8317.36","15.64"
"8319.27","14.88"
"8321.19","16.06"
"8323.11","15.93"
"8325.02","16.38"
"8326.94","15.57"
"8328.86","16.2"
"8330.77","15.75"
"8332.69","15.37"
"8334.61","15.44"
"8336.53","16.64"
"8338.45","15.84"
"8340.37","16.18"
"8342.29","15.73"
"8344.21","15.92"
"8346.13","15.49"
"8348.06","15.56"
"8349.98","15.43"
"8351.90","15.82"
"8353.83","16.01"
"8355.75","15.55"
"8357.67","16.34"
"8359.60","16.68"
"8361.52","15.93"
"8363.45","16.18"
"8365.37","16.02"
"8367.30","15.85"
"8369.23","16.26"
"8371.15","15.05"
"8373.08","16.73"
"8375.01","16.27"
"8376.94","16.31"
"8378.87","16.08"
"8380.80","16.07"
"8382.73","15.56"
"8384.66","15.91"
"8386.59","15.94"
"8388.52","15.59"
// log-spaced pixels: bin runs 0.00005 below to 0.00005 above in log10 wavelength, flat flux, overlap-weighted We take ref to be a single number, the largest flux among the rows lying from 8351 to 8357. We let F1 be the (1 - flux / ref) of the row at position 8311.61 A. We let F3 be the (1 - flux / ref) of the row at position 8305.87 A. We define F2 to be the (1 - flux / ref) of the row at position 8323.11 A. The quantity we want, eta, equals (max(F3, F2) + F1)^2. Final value 0.0012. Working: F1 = 0.007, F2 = 0.005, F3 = 0.027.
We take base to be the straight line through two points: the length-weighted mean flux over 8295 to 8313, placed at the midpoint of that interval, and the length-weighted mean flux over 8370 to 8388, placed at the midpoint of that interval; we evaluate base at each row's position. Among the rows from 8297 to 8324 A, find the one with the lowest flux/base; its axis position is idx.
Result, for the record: 8319.27 A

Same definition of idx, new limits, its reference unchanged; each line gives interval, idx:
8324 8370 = 8332.69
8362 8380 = 8371.15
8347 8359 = 8349.98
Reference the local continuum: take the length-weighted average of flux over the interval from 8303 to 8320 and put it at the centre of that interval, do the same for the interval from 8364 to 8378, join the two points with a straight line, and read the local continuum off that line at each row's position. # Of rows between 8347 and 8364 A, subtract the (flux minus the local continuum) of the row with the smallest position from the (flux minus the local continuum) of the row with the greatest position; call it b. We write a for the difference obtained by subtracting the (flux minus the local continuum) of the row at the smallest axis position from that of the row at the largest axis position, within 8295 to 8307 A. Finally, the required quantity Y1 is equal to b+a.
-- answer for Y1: -1.98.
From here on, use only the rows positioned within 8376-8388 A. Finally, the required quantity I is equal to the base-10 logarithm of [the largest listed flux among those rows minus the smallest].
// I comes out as -0.1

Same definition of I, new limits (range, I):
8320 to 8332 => -0.1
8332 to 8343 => 0.1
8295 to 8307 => 0.5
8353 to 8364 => 0.1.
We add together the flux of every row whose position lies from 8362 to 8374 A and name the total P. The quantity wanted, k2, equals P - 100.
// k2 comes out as -4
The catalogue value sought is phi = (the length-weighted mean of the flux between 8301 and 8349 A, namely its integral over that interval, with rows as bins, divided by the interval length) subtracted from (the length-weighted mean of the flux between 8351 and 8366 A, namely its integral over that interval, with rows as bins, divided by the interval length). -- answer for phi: 0.3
